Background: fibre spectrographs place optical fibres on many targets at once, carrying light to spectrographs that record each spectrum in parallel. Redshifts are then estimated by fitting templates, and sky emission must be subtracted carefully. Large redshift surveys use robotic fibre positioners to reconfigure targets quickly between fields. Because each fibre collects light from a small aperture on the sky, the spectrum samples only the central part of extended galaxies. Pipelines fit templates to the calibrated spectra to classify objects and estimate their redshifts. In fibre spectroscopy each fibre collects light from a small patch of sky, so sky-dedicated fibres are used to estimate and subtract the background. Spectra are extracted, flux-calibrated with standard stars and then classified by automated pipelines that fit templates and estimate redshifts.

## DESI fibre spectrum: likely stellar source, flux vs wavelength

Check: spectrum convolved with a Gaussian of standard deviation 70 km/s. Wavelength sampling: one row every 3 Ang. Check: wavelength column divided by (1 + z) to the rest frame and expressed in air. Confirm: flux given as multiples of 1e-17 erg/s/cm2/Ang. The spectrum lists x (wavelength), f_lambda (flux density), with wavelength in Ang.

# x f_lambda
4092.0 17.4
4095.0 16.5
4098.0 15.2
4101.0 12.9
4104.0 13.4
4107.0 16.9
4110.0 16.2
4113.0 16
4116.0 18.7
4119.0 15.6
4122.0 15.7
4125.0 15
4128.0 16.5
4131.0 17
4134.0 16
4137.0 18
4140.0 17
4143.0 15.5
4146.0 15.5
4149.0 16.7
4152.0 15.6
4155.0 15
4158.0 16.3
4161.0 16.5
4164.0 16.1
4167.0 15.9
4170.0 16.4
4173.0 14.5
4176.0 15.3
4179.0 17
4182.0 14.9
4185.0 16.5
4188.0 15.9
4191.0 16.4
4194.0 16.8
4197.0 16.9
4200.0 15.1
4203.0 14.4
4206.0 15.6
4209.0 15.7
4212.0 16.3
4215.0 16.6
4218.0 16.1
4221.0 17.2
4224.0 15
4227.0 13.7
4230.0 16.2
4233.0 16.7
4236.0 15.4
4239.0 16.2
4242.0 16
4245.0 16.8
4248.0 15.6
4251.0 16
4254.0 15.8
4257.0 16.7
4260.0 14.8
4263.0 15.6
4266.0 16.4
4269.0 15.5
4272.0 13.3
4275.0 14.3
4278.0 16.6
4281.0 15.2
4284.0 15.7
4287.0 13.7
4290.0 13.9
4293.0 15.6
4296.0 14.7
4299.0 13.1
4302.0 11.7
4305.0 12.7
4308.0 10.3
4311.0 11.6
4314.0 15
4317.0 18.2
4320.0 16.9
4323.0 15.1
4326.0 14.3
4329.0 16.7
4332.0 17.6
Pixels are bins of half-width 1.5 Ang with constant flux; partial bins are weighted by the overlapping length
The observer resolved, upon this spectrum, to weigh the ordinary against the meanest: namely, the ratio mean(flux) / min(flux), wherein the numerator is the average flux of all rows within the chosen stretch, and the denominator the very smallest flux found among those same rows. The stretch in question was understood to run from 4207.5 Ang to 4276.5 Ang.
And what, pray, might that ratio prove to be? 1.18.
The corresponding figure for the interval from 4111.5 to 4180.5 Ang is 1.11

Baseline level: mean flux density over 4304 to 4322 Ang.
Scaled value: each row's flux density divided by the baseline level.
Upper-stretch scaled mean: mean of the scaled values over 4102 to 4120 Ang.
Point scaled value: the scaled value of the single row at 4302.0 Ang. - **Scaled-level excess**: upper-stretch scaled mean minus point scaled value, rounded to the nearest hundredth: 0.31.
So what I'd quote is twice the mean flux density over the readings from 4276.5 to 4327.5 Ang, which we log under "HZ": 28.7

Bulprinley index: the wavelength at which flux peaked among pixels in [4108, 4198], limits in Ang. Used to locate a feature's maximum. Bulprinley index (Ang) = 4116.0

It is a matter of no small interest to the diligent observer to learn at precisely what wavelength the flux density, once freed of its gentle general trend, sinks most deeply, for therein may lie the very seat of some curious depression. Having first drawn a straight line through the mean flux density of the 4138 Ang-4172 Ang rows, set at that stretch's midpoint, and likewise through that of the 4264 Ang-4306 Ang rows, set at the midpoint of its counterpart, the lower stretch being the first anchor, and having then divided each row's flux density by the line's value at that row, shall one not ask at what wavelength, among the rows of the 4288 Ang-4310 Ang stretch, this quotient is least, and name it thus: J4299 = 4308.0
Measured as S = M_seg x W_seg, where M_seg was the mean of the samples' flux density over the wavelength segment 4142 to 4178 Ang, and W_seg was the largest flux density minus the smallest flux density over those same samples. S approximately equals 35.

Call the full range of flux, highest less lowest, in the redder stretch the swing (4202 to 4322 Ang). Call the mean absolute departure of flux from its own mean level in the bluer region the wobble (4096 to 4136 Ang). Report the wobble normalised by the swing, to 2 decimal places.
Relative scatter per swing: 0.13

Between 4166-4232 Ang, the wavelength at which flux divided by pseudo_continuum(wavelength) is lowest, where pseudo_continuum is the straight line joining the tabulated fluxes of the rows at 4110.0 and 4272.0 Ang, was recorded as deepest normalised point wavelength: 4173.0 Ang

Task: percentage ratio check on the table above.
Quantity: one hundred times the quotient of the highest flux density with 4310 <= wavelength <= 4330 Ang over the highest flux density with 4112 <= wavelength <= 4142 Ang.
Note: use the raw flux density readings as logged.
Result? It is 97.3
